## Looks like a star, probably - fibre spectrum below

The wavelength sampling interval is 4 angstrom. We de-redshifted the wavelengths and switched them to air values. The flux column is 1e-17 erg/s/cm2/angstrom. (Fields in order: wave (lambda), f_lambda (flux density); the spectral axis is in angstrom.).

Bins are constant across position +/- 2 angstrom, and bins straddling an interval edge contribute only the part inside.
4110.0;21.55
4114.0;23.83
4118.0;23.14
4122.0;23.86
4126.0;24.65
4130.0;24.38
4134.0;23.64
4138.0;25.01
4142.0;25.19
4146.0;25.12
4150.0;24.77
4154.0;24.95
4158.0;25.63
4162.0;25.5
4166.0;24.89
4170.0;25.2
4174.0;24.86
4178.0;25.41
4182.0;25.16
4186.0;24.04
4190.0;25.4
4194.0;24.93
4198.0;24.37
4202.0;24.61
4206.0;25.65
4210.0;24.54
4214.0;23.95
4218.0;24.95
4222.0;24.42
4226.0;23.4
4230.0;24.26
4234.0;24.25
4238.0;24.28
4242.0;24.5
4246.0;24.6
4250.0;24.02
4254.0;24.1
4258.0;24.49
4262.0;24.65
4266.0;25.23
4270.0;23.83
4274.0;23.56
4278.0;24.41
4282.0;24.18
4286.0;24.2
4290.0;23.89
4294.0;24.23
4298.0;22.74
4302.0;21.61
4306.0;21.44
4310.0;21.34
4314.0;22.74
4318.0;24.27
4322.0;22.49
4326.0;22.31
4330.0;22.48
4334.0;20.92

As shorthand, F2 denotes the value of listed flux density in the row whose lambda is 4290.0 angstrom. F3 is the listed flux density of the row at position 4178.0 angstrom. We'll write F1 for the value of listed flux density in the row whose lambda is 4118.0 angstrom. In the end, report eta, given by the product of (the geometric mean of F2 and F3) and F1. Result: 570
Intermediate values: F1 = 23.14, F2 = 23.89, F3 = 25.41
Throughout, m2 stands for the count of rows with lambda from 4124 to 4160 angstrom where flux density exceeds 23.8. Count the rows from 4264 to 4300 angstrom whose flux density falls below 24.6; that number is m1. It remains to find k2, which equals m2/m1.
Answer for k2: 1.0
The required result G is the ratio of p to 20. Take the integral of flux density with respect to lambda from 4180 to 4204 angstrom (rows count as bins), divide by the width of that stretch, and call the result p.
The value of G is 1.24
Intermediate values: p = 24.8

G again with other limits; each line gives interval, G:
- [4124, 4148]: 1.23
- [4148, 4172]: 1.26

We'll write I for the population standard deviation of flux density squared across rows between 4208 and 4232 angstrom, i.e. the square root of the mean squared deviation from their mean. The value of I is 23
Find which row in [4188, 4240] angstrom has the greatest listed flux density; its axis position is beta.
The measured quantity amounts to 4206.0 angstrom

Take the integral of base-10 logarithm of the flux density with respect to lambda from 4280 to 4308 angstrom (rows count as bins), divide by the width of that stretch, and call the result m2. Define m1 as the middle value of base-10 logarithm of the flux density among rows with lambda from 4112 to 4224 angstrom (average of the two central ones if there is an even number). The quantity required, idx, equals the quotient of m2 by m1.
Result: 0.98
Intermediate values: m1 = 1.40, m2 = 1.36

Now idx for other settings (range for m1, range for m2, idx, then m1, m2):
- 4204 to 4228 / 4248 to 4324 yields 0.99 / 1.39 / 1.37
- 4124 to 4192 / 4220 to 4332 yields 0.98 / 1.40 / 1.37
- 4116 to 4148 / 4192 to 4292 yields 1.00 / 1.39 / 1.39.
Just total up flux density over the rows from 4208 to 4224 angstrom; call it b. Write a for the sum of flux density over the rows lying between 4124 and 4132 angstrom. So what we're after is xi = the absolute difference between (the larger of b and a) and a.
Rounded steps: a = 49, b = 98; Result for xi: 49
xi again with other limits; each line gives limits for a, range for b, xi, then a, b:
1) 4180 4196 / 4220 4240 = 21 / 100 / 121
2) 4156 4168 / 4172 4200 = 98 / 76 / 174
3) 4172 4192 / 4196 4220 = 23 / 125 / 148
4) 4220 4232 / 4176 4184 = 0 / 72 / 51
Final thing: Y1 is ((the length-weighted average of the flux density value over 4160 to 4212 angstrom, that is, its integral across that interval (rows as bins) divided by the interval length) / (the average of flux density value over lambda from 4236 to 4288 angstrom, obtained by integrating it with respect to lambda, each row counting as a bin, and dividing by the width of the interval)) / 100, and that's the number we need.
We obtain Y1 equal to 0.0103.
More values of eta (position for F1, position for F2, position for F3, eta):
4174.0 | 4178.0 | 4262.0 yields 622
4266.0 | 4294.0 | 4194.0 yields 620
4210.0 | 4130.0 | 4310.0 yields 560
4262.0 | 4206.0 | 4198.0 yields 616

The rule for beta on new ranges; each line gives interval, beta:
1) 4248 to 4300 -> 4266.0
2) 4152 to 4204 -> 4158.0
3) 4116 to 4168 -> 4158.0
